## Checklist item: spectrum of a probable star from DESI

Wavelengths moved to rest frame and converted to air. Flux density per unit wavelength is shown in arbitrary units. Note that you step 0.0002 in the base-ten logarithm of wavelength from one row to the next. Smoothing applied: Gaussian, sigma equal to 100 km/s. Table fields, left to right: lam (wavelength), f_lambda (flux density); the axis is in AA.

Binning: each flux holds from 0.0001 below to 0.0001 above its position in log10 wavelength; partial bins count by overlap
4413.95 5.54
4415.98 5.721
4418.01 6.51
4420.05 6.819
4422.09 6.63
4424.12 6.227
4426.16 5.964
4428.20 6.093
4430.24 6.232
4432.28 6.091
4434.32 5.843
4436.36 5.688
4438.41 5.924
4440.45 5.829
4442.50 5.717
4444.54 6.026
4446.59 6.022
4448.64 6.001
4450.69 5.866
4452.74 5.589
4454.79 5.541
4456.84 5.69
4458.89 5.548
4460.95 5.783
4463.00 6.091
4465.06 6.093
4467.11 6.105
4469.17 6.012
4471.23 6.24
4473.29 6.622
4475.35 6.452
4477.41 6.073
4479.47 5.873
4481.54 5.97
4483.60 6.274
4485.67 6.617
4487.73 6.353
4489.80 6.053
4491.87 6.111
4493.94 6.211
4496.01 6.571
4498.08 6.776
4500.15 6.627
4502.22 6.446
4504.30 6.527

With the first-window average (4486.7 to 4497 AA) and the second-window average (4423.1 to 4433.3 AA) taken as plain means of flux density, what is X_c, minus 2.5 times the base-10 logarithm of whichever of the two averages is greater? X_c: -1.99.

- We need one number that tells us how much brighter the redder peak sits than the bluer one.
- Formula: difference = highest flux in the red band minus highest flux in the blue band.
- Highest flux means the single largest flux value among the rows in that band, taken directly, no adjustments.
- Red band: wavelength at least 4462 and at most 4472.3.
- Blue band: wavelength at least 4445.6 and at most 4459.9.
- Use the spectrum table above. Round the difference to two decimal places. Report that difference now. 0.22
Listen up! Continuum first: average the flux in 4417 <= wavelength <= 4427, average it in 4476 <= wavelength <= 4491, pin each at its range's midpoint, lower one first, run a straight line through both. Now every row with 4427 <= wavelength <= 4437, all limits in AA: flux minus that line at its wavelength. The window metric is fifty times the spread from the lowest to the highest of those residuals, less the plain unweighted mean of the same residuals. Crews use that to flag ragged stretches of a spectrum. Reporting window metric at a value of 26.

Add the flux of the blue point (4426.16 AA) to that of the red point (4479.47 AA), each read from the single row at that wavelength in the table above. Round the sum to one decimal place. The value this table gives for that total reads 11.8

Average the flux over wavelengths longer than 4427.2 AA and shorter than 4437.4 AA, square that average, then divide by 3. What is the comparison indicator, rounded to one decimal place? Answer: 12.0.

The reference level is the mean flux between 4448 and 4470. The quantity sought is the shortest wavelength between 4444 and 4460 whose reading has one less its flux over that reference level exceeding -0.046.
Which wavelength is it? 4444.54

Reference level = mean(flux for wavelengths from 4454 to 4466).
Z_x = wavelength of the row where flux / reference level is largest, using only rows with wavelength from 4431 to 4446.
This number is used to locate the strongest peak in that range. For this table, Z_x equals 4432.28 AA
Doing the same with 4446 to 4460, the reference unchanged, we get 4446.59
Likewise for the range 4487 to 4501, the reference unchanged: 4498.08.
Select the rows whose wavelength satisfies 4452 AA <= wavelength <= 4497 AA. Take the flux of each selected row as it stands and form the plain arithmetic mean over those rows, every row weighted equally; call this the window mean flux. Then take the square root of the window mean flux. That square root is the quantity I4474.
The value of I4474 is 2.47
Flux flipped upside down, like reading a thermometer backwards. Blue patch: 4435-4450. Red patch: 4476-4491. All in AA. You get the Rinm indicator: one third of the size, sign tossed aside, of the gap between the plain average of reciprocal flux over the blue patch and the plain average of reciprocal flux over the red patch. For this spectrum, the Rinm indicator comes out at 0.0026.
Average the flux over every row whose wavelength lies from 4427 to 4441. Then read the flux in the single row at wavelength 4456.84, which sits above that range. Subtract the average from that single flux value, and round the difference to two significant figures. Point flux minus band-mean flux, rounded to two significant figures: -0.27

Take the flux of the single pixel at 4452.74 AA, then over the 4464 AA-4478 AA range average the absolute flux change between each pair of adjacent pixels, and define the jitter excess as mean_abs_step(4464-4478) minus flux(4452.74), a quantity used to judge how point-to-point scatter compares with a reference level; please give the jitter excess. -5.38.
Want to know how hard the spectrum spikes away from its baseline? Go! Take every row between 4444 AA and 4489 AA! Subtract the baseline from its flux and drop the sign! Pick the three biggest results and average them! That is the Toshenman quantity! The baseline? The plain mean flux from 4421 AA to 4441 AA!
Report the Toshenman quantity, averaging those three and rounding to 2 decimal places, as 0.55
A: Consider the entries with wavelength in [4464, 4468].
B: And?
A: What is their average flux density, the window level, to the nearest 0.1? 6.1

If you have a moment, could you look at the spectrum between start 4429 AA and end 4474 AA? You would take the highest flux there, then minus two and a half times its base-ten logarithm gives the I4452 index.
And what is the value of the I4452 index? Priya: -2.05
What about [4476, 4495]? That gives -2.05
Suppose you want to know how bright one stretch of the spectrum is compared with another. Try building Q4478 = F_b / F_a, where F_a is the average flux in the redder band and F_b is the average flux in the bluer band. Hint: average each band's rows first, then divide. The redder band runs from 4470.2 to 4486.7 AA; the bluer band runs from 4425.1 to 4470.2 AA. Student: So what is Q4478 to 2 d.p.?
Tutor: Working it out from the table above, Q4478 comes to 0.94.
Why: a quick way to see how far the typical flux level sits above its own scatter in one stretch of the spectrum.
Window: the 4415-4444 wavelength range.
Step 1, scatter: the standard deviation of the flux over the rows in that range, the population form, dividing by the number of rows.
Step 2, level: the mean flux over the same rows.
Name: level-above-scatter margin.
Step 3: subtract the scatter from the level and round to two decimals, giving 5.75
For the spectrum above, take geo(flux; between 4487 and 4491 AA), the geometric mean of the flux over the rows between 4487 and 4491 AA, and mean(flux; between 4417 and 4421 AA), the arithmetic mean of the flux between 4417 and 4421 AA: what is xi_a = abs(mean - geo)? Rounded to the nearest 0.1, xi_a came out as 0.5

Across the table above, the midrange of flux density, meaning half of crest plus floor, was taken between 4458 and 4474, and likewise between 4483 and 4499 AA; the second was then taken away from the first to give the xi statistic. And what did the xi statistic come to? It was -0.33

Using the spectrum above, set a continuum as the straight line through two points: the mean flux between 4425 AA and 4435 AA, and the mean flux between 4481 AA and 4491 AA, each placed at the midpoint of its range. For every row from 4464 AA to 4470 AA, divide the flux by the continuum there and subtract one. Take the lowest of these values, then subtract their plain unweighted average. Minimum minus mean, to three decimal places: -0.011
